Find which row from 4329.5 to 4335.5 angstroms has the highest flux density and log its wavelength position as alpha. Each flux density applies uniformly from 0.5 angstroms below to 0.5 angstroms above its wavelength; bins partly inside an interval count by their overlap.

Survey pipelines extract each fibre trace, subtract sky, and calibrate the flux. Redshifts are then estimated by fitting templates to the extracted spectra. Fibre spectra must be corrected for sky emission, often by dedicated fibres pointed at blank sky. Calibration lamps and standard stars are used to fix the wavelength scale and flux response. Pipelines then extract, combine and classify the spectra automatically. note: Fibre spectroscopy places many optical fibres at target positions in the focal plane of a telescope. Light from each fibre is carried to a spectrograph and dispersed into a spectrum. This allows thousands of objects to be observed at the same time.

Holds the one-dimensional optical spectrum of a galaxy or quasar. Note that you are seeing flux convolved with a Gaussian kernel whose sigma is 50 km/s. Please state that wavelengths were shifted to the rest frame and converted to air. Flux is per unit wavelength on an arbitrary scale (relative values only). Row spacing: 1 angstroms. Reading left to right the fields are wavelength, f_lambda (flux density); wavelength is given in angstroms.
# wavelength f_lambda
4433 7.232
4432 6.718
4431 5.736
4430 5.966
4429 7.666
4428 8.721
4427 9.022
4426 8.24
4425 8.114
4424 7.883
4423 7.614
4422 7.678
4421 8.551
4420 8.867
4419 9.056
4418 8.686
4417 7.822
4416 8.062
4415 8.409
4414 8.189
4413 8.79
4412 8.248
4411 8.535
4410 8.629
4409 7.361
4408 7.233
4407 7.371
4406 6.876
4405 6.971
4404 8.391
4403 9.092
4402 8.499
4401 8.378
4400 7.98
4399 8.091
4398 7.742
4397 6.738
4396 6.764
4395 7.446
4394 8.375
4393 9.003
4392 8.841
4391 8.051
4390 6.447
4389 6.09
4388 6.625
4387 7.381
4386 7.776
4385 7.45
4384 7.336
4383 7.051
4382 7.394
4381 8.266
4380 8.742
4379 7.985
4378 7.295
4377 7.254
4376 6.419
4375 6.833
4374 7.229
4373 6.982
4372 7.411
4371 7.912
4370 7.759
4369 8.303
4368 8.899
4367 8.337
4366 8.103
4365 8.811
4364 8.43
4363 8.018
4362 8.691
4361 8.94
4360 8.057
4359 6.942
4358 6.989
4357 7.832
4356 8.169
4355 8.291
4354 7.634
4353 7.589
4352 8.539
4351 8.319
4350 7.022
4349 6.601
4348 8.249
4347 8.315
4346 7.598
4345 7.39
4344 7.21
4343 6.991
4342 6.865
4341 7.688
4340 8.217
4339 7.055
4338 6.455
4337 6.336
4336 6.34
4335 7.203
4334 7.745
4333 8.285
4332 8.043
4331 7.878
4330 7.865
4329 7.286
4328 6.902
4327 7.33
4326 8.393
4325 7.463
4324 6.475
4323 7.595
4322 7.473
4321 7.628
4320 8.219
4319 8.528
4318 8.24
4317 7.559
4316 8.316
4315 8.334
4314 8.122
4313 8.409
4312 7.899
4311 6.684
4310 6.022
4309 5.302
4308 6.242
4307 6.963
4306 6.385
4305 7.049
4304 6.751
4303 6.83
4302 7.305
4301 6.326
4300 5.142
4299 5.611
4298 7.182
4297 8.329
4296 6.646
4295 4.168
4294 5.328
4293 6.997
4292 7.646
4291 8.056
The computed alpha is 4333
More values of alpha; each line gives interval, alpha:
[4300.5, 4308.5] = 4302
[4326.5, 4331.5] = 4331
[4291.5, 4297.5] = 4297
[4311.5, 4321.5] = 4319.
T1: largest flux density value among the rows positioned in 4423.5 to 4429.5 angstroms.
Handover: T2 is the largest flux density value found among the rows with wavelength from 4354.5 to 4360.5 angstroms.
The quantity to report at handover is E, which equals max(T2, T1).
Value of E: 9.02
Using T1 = 9.022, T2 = 8.291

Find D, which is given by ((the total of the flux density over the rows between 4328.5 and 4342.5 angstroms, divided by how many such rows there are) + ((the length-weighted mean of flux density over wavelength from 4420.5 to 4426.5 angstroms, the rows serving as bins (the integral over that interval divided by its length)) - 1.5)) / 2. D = 6.94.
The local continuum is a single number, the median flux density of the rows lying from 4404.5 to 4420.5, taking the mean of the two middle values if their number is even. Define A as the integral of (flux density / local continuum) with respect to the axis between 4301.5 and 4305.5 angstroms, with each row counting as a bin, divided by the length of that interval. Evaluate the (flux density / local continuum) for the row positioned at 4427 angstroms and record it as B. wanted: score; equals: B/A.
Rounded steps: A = 0.85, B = 1.10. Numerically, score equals 1.29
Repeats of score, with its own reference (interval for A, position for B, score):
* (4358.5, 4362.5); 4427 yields 1.11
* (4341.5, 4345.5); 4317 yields 1.06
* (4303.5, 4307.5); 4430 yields 0.88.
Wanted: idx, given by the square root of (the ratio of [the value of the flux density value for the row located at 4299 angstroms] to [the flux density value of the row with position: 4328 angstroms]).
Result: 0.90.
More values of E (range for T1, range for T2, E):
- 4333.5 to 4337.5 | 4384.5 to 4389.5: 7.78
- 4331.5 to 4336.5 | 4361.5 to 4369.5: 8.90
